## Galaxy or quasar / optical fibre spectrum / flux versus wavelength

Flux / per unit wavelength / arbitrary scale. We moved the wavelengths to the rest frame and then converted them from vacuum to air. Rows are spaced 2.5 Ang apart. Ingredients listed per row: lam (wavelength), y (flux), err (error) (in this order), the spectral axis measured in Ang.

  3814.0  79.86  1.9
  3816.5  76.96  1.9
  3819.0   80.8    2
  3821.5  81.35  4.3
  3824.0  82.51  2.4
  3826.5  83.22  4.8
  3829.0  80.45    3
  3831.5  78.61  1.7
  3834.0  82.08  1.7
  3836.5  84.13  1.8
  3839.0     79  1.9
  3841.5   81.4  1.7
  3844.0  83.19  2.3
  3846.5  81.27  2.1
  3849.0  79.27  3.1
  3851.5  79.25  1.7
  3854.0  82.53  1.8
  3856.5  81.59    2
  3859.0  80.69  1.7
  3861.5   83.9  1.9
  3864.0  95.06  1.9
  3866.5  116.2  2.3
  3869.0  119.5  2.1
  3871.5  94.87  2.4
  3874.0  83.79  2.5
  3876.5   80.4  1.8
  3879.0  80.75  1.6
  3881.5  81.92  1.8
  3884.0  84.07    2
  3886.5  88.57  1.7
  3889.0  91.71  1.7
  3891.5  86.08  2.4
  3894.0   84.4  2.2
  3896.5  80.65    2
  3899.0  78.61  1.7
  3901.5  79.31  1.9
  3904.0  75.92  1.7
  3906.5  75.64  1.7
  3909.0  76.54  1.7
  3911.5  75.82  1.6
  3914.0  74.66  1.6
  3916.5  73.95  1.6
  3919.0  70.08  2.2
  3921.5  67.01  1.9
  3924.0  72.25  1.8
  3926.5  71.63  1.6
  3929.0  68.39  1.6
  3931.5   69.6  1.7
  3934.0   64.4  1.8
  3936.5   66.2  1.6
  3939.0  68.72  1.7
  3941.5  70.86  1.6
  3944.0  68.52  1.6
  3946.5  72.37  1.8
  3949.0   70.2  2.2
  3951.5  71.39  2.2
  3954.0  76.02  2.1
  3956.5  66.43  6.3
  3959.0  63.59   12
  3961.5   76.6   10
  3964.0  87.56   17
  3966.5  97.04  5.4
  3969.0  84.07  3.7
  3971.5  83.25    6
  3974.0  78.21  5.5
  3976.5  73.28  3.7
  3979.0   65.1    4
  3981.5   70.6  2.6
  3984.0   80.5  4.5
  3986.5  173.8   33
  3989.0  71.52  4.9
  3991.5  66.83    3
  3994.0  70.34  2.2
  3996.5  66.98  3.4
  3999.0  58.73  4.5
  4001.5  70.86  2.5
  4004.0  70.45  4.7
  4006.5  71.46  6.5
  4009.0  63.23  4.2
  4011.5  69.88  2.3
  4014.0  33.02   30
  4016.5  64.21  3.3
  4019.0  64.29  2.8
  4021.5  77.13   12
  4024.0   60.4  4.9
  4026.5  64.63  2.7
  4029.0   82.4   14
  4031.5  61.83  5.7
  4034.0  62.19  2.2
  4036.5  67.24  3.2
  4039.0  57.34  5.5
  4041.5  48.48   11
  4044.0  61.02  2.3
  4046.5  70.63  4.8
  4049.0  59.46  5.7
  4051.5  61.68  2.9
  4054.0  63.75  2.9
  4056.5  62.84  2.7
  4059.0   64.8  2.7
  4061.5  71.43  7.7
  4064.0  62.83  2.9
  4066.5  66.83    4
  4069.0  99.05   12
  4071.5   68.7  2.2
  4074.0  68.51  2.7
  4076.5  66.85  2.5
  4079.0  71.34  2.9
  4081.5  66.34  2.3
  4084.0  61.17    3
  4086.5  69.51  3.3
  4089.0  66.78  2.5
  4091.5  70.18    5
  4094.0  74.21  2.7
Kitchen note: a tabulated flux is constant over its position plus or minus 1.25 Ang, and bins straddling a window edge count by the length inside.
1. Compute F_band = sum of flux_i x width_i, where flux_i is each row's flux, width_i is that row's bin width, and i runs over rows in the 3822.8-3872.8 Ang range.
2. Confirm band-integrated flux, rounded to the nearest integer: 4322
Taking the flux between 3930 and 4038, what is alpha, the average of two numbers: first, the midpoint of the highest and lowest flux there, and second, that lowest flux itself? 68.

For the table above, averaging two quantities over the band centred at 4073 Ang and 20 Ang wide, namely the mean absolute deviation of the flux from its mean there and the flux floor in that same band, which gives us 35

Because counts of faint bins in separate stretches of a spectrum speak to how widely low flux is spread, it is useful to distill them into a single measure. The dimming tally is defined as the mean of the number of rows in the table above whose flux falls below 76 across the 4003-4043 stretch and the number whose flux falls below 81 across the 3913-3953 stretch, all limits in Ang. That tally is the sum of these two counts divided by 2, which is 15.0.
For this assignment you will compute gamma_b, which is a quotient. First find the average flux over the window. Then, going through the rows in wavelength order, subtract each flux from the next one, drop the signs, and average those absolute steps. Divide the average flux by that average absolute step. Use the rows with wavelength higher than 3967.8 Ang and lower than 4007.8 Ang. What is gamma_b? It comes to 4.5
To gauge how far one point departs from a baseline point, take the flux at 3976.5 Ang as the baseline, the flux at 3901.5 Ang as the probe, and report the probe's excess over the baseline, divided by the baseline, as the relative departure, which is 0.08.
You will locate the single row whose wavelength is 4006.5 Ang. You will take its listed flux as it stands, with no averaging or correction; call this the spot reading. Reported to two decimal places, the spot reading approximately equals 71.46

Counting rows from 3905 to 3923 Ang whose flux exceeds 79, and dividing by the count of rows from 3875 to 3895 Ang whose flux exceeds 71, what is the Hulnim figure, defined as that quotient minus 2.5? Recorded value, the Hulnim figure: -2.50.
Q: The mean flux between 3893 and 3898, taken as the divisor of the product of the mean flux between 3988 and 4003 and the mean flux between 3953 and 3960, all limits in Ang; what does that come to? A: 56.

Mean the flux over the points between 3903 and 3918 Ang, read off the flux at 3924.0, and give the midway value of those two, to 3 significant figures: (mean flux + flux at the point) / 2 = 73.8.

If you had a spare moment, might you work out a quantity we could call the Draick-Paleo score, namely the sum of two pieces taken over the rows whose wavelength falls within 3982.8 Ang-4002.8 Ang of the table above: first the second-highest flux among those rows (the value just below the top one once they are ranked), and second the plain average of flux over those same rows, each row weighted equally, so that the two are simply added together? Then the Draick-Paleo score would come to 163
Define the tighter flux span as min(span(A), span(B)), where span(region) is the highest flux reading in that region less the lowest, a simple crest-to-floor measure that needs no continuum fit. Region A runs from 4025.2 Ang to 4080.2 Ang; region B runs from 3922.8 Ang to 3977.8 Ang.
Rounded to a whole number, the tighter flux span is 33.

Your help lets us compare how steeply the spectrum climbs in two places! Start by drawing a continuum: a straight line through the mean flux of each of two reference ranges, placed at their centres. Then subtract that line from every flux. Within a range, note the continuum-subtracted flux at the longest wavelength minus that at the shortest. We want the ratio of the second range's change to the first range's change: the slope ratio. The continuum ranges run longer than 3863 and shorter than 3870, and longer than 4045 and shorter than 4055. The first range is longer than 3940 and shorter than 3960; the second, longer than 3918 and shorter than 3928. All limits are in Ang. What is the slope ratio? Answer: -1.2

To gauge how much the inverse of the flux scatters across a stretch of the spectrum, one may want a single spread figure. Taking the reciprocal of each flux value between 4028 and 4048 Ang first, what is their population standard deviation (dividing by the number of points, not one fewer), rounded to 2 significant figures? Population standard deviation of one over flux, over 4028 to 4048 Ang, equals 0.0023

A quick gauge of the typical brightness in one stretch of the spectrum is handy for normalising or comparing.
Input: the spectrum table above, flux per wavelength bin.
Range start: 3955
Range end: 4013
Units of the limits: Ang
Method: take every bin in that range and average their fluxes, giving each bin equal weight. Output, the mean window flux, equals 77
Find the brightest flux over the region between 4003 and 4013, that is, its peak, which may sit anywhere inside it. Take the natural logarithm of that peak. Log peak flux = 4.27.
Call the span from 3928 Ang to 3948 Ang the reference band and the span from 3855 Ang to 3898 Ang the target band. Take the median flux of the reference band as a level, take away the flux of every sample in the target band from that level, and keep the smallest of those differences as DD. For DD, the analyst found -51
